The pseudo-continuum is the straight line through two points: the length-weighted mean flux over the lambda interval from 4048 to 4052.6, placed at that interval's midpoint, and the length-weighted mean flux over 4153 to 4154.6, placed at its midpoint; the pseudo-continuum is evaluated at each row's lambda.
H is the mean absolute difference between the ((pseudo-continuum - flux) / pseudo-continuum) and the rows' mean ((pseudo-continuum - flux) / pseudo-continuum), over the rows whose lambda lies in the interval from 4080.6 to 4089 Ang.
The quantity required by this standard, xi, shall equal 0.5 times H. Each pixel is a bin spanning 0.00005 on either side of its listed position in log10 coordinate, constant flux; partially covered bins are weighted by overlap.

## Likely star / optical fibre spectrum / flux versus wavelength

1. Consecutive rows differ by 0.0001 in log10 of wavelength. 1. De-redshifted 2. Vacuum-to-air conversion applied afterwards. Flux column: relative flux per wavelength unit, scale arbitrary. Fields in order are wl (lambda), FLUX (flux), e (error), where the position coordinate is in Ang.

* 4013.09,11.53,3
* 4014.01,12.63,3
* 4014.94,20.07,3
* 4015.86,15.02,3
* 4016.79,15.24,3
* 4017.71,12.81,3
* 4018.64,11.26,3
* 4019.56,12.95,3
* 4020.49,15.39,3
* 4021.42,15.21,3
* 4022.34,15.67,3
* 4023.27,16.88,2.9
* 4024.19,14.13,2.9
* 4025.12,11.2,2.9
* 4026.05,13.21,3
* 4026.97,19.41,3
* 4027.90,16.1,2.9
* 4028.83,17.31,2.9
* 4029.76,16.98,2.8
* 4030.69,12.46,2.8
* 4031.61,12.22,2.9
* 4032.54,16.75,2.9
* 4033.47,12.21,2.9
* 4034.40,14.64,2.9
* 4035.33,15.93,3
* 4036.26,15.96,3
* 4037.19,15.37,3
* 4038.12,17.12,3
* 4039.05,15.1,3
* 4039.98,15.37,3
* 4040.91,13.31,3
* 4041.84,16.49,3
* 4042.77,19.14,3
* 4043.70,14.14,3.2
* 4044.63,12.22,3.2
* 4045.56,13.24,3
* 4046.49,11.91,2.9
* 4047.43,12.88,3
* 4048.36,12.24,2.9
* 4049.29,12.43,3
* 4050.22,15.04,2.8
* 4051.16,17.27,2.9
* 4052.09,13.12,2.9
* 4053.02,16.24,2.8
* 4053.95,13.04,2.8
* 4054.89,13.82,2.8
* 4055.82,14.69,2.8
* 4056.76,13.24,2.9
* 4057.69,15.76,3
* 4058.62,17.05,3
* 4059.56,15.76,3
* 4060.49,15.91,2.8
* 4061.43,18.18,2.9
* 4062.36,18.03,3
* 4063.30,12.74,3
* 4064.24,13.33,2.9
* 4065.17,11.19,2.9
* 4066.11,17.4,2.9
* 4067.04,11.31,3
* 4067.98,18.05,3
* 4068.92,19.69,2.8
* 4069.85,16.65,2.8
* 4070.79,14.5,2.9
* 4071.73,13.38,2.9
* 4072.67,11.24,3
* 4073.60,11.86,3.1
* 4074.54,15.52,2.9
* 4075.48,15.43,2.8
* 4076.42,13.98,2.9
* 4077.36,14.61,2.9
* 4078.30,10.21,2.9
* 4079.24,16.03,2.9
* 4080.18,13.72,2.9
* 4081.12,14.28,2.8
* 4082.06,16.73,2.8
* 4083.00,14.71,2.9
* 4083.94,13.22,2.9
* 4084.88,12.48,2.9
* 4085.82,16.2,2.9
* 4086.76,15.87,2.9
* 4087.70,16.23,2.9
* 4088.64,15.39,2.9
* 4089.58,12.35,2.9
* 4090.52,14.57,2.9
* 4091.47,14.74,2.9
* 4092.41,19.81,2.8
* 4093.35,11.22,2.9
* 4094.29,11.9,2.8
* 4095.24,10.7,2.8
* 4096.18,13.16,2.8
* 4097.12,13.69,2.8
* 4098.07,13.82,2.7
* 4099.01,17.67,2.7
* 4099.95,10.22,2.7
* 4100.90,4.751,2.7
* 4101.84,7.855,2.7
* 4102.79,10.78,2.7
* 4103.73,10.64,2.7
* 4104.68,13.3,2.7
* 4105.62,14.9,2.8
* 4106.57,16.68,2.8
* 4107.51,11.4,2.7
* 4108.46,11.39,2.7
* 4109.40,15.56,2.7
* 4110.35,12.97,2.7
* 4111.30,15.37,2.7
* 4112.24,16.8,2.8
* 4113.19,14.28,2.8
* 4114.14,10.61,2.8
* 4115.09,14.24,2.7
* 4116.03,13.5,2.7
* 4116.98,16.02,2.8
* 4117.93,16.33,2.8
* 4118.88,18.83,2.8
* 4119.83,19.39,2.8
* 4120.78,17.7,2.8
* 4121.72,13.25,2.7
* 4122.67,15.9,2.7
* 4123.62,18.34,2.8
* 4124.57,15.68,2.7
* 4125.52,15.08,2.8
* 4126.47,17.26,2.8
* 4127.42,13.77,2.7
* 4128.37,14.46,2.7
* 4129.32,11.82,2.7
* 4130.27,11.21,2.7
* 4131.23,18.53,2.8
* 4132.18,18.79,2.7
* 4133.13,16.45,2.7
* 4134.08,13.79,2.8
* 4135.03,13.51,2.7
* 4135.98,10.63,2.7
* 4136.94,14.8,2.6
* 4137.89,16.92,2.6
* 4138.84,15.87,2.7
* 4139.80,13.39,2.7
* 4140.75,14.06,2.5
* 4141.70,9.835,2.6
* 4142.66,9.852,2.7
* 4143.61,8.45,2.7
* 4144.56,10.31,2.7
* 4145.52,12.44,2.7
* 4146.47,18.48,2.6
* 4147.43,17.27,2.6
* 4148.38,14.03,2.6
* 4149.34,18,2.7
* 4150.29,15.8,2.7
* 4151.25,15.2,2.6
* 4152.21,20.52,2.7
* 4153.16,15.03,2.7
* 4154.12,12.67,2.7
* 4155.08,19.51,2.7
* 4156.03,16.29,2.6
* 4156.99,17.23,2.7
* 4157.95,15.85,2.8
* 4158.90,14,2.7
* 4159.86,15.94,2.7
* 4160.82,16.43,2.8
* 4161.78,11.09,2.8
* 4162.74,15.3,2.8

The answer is 0.043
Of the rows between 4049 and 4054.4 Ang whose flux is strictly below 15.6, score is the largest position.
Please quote 4053.95 Ang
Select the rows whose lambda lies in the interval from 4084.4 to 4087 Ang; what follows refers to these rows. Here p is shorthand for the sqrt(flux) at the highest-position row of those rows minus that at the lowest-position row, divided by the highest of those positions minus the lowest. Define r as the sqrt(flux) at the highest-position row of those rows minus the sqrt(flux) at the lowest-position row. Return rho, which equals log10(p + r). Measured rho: -0.2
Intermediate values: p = 0.24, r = 0.5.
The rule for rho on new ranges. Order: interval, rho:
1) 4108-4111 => -0.5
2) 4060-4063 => -0.4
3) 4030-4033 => -0.1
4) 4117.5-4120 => -0.3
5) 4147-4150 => -0.9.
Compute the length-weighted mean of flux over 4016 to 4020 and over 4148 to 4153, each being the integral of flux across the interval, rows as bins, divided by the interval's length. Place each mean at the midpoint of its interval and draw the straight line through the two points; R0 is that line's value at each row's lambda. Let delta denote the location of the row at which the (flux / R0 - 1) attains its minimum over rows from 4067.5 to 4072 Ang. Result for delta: 4071.73 Ang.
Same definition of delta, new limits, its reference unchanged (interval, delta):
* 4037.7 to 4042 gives 4040.91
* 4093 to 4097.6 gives 4095.24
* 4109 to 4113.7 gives 4110.35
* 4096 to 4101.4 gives 4100.90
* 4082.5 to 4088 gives 4084.88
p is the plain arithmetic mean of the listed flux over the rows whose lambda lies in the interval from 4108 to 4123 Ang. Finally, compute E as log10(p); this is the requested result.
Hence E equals 1.18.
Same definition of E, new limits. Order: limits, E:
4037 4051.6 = 1.16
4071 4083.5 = 1.15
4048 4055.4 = 1.15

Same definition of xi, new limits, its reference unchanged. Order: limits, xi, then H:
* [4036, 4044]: 0.044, 0.09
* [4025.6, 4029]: 0.065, 0.13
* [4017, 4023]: 0.054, 0.11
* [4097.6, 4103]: 0.118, 0.24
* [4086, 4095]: 0.069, 0.14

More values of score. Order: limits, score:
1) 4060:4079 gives 4078.30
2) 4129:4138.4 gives 4136.94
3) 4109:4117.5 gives 4116.03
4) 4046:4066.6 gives 4065.17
